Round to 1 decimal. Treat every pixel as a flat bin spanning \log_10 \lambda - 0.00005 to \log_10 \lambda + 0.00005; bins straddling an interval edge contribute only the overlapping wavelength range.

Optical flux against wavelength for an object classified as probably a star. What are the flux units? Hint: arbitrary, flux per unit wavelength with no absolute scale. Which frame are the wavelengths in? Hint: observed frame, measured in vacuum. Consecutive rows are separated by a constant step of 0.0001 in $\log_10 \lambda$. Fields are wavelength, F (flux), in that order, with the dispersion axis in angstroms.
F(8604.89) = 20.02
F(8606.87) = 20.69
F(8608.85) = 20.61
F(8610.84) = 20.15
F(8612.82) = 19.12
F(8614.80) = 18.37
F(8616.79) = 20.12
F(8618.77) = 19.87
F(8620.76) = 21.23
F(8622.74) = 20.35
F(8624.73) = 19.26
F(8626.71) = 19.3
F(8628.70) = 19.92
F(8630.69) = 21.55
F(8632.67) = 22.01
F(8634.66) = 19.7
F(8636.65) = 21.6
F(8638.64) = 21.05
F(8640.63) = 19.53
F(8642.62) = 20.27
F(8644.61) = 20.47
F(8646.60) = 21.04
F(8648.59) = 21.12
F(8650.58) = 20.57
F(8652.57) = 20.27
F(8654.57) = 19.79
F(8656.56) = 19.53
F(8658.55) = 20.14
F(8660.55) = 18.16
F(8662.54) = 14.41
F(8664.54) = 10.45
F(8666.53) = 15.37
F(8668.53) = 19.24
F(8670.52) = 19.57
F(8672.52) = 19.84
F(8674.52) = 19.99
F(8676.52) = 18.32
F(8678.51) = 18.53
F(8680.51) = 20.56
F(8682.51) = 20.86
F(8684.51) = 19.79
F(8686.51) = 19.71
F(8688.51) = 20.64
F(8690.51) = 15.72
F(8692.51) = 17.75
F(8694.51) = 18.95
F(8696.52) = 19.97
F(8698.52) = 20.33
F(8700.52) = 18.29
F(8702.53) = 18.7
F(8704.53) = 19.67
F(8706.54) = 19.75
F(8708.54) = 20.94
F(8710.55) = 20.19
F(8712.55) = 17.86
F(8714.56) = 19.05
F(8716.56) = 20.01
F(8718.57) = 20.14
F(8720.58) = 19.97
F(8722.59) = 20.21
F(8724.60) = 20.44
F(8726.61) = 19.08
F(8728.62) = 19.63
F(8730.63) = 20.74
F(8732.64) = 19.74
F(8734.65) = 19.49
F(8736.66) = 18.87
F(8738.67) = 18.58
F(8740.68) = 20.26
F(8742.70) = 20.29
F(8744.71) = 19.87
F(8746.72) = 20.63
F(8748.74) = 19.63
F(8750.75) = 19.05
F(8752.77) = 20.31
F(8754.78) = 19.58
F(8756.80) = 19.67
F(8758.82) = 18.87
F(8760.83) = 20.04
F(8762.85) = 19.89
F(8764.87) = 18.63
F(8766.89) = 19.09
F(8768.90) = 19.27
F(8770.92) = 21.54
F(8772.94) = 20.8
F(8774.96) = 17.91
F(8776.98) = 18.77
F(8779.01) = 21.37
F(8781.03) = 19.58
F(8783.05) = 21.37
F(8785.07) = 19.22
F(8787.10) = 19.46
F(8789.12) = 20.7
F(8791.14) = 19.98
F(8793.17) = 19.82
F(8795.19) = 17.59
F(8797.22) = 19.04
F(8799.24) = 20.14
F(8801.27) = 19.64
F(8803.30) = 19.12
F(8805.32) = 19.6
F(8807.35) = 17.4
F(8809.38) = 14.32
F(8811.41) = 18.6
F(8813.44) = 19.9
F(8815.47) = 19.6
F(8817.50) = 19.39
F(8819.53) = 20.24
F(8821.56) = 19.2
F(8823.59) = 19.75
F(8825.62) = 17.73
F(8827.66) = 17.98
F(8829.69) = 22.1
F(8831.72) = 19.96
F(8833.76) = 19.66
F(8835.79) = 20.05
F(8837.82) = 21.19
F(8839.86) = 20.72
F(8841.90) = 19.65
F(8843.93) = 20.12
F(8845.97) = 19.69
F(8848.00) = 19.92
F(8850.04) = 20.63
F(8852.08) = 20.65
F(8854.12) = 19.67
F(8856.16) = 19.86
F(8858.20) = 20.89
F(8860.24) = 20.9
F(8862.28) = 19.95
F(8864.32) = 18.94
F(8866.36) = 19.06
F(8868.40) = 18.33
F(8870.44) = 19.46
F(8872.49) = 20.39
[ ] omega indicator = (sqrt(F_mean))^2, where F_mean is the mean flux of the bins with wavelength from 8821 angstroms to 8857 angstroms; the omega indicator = 19.9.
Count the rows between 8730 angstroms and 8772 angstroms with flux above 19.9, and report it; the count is 7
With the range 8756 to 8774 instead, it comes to 3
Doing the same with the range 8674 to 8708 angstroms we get 6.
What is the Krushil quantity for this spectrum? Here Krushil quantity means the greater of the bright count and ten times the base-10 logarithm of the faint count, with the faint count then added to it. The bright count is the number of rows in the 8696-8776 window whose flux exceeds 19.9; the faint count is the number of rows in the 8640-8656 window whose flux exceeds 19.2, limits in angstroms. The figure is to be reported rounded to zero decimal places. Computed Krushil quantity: 25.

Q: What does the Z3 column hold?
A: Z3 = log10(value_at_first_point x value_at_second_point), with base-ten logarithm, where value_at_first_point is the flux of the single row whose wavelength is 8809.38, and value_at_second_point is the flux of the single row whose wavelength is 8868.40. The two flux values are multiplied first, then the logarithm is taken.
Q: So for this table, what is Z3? 2.42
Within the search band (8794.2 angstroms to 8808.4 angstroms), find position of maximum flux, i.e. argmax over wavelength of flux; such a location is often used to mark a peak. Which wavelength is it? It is 8799.24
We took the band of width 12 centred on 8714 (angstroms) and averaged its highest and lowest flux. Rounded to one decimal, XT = 19.4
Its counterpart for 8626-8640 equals 20.7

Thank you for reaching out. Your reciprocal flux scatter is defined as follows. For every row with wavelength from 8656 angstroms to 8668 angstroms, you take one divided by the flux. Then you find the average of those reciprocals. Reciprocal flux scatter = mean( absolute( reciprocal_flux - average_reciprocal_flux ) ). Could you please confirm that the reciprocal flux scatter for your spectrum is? 0.012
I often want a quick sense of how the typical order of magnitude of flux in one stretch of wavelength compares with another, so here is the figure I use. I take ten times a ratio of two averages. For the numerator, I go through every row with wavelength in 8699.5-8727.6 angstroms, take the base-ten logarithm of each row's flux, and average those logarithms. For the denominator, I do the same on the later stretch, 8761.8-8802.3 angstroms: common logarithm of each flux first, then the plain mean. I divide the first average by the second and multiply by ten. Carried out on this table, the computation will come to 10.0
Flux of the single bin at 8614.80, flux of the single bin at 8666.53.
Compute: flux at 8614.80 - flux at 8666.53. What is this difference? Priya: 3.0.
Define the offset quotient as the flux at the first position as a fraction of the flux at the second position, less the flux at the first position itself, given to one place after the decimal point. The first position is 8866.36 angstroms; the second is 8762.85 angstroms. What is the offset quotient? -18.1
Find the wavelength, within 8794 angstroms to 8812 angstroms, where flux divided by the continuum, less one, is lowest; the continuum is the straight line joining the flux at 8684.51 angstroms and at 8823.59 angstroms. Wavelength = 8809.38 angstroms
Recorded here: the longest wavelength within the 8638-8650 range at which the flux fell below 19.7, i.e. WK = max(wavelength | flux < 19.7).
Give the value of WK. 8640.63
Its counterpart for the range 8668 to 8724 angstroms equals 8714.56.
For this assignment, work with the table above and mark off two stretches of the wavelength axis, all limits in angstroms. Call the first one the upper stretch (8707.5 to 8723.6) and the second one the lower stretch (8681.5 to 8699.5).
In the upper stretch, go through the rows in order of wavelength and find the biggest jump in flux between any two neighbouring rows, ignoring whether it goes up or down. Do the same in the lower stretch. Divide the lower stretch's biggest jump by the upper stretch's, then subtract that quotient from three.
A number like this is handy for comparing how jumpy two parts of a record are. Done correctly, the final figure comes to 0.89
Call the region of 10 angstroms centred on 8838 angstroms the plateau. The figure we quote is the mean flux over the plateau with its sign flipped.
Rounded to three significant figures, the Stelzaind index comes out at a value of -20.3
